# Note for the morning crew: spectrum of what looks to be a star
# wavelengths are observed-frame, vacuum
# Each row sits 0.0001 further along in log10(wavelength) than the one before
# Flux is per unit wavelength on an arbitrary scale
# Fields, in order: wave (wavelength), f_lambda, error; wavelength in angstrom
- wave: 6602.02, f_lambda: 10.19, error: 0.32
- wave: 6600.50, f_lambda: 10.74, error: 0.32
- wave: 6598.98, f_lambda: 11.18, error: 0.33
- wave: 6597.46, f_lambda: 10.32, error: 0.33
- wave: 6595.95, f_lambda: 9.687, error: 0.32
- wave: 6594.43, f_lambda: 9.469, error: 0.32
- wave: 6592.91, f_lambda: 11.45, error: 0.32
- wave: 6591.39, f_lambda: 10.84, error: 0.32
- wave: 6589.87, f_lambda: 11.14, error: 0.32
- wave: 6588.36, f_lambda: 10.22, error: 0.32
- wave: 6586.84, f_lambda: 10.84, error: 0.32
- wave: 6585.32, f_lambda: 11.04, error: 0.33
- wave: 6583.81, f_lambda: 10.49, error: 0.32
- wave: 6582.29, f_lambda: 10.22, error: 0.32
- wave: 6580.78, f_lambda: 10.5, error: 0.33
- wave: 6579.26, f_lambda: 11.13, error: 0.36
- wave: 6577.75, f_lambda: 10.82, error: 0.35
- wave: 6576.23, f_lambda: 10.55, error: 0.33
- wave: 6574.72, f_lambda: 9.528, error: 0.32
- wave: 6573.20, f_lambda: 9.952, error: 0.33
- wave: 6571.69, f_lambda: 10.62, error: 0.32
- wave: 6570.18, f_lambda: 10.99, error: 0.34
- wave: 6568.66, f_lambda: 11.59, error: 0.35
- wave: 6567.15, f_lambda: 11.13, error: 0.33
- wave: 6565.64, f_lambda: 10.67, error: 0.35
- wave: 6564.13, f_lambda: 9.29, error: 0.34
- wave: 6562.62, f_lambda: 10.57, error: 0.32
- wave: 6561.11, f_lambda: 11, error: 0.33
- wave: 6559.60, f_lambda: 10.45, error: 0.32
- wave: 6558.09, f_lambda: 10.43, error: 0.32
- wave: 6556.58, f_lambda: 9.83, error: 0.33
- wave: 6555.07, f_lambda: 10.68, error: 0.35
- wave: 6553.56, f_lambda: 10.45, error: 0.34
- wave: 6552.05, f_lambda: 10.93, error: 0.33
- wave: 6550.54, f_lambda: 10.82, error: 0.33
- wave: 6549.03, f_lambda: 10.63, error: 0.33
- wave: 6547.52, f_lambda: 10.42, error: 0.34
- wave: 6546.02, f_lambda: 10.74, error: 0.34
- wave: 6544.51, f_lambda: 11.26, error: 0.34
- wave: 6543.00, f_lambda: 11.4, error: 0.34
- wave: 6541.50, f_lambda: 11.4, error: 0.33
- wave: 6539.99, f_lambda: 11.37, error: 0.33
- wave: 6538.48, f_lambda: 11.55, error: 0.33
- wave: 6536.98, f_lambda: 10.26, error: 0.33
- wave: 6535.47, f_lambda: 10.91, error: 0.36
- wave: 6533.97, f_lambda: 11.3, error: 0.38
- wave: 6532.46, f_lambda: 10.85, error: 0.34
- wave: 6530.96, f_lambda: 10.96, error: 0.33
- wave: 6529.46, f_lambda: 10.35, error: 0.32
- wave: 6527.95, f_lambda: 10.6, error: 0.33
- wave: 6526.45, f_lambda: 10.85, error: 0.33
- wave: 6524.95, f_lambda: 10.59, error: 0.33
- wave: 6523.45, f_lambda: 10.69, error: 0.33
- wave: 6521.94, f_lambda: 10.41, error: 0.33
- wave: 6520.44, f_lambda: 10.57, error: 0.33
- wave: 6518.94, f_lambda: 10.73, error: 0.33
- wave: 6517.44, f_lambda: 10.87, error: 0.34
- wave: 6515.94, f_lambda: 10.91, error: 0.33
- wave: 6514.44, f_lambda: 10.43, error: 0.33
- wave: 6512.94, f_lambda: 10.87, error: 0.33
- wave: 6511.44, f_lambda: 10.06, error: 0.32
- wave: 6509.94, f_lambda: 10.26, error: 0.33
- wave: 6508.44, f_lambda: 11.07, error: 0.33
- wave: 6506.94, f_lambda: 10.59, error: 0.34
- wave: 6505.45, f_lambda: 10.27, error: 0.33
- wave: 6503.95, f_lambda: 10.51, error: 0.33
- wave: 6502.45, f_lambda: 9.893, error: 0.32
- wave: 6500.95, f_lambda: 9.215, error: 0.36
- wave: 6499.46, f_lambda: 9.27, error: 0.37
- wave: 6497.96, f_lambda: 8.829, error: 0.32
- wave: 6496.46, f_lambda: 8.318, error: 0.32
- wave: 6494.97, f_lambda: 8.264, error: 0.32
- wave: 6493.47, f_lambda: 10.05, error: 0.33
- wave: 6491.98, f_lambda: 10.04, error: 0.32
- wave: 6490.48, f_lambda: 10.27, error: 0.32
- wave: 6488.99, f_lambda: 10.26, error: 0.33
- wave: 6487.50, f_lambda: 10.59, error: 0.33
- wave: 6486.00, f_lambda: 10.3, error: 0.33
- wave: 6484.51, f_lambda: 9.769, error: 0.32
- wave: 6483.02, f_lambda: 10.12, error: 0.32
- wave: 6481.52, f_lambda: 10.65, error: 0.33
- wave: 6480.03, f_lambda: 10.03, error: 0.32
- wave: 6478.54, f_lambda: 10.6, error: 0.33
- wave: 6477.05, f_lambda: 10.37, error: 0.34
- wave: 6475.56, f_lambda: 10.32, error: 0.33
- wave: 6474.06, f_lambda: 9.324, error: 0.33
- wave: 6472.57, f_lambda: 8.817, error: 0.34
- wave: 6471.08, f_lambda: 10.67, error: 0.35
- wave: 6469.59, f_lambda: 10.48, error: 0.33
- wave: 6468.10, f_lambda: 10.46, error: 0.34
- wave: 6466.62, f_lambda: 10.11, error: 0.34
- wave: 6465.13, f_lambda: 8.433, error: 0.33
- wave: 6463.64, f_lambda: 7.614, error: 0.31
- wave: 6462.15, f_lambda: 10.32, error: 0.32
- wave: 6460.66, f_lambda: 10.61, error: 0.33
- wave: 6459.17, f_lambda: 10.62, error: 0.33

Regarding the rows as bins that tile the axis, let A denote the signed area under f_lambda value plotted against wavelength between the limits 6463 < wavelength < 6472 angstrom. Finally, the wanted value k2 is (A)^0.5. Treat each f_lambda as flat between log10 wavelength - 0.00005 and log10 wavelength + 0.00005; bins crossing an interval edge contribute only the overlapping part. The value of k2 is 9.32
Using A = 87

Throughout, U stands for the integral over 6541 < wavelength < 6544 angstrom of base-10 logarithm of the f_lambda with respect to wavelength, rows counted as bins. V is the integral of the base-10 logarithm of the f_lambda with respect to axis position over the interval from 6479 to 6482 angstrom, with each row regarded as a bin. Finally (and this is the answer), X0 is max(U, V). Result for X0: 3.17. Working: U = 3.17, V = 3.05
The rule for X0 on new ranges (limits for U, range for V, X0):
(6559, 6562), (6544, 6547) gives 3.12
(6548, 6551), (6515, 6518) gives 3.11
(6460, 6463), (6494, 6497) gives 3.04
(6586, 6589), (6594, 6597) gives 3.06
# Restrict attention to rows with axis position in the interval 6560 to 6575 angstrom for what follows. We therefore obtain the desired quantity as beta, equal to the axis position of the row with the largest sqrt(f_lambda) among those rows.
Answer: 6568.66 angstrom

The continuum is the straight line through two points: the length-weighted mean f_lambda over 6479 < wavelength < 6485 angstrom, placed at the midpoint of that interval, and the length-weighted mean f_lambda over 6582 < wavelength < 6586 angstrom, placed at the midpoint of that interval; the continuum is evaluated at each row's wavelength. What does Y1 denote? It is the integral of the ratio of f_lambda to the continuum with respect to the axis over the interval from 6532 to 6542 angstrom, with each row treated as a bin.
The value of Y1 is 10.6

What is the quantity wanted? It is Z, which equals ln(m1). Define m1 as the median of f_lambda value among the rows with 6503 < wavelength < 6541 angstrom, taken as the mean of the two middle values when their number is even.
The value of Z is 2.37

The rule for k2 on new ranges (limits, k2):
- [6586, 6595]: 9.80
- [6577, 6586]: 9.82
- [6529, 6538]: 9.87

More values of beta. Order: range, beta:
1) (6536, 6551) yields 6538.48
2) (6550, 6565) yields 6561.11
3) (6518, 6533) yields 6530.96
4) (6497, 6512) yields 6508.44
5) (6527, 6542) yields 6538.48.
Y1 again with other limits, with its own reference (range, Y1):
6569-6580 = 11.0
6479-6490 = 11.1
